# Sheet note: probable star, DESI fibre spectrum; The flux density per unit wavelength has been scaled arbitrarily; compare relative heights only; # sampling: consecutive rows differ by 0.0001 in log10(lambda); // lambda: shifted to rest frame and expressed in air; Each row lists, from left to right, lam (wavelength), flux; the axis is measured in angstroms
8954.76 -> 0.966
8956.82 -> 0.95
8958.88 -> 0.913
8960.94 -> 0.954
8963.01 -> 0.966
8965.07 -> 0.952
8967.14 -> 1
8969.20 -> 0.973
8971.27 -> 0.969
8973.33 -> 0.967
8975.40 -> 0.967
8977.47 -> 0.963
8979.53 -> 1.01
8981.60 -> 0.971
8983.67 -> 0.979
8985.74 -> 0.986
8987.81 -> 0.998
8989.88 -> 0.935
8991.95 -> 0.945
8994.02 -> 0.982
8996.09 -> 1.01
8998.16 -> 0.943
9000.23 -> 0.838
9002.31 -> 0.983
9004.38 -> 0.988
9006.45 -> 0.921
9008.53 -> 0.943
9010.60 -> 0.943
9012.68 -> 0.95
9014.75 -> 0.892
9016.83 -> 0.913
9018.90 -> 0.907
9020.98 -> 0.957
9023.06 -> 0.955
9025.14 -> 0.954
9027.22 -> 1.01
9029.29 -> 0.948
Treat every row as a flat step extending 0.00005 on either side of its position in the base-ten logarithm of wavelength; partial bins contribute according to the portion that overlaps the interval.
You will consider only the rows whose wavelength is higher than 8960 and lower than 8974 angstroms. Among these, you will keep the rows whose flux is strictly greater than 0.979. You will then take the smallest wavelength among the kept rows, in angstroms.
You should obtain 8967.14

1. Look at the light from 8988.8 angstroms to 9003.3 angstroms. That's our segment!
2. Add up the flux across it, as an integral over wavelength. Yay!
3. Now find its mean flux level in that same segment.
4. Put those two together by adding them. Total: 14.7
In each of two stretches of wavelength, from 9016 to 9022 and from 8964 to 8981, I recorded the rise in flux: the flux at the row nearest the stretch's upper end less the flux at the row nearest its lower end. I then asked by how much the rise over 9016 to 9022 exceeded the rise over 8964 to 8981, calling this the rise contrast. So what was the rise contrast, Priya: -0.01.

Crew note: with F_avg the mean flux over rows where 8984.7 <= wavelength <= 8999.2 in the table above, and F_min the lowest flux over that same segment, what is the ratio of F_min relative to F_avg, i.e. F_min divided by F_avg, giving 0.96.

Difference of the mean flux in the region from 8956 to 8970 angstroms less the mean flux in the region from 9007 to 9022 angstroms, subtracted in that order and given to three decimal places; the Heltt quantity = 0.029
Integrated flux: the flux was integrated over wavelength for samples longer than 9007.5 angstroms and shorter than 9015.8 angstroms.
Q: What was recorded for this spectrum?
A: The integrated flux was 7.74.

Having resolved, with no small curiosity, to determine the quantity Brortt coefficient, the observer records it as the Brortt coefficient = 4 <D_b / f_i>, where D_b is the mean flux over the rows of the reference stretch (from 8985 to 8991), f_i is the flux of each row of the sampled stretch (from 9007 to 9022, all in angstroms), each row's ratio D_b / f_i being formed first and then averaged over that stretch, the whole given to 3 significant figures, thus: 4.19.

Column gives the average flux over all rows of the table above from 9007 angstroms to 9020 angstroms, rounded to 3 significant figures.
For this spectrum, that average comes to 0.925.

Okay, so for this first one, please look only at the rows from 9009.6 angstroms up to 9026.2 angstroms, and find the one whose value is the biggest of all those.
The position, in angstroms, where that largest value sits 9020.98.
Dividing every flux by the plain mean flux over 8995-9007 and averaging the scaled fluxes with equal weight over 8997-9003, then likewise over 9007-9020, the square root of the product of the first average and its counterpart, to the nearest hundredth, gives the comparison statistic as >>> 0.97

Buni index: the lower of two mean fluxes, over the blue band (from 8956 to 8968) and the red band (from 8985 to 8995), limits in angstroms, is 0.96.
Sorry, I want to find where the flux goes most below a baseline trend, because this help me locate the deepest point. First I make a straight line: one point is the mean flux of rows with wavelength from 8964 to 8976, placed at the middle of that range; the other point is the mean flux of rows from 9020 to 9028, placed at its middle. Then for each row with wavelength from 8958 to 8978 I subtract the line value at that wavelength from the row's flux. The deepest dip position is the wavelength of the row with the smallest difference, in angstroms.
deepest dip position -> 8958.88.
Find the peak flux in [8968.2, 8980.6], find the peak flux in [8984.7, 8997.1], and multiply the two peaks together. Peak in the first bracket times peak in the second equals 1.02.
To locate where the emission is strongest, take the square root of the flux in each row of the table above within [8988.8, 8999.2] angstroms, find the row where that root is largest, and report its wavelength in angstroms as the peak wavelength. 8996.09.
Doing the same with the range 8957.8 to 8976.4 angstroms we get 8967.14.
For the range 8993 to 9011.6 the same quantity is 8996.09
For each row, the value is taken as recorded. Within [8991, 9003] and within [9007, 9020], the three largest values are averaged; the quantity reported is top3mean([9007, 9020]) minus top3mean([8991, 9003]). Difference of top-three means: -0.046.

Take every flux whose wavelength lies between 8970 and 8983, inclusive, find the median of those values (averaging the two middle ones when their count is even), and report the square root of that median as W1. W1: 0.984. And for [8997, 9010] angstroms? 0.971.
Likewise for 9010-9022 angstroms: 0.963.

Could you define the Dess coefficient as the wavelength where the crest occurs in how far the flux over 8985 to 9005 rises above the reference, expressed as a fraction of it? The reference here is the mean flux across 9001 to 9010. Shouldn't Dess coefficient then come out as 8996.09 angstroms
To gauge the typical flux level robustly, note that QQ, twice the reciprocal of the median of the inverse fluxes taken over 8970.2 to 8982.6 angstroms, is 1.936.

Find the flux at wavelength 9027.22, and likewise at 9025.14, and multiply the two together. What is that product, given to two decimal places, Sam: 0.96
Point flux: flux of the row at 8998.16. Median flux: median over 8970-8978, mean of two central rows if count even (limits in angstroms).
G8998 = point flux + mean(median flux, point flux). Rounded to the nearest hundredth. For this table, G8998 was 1.90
